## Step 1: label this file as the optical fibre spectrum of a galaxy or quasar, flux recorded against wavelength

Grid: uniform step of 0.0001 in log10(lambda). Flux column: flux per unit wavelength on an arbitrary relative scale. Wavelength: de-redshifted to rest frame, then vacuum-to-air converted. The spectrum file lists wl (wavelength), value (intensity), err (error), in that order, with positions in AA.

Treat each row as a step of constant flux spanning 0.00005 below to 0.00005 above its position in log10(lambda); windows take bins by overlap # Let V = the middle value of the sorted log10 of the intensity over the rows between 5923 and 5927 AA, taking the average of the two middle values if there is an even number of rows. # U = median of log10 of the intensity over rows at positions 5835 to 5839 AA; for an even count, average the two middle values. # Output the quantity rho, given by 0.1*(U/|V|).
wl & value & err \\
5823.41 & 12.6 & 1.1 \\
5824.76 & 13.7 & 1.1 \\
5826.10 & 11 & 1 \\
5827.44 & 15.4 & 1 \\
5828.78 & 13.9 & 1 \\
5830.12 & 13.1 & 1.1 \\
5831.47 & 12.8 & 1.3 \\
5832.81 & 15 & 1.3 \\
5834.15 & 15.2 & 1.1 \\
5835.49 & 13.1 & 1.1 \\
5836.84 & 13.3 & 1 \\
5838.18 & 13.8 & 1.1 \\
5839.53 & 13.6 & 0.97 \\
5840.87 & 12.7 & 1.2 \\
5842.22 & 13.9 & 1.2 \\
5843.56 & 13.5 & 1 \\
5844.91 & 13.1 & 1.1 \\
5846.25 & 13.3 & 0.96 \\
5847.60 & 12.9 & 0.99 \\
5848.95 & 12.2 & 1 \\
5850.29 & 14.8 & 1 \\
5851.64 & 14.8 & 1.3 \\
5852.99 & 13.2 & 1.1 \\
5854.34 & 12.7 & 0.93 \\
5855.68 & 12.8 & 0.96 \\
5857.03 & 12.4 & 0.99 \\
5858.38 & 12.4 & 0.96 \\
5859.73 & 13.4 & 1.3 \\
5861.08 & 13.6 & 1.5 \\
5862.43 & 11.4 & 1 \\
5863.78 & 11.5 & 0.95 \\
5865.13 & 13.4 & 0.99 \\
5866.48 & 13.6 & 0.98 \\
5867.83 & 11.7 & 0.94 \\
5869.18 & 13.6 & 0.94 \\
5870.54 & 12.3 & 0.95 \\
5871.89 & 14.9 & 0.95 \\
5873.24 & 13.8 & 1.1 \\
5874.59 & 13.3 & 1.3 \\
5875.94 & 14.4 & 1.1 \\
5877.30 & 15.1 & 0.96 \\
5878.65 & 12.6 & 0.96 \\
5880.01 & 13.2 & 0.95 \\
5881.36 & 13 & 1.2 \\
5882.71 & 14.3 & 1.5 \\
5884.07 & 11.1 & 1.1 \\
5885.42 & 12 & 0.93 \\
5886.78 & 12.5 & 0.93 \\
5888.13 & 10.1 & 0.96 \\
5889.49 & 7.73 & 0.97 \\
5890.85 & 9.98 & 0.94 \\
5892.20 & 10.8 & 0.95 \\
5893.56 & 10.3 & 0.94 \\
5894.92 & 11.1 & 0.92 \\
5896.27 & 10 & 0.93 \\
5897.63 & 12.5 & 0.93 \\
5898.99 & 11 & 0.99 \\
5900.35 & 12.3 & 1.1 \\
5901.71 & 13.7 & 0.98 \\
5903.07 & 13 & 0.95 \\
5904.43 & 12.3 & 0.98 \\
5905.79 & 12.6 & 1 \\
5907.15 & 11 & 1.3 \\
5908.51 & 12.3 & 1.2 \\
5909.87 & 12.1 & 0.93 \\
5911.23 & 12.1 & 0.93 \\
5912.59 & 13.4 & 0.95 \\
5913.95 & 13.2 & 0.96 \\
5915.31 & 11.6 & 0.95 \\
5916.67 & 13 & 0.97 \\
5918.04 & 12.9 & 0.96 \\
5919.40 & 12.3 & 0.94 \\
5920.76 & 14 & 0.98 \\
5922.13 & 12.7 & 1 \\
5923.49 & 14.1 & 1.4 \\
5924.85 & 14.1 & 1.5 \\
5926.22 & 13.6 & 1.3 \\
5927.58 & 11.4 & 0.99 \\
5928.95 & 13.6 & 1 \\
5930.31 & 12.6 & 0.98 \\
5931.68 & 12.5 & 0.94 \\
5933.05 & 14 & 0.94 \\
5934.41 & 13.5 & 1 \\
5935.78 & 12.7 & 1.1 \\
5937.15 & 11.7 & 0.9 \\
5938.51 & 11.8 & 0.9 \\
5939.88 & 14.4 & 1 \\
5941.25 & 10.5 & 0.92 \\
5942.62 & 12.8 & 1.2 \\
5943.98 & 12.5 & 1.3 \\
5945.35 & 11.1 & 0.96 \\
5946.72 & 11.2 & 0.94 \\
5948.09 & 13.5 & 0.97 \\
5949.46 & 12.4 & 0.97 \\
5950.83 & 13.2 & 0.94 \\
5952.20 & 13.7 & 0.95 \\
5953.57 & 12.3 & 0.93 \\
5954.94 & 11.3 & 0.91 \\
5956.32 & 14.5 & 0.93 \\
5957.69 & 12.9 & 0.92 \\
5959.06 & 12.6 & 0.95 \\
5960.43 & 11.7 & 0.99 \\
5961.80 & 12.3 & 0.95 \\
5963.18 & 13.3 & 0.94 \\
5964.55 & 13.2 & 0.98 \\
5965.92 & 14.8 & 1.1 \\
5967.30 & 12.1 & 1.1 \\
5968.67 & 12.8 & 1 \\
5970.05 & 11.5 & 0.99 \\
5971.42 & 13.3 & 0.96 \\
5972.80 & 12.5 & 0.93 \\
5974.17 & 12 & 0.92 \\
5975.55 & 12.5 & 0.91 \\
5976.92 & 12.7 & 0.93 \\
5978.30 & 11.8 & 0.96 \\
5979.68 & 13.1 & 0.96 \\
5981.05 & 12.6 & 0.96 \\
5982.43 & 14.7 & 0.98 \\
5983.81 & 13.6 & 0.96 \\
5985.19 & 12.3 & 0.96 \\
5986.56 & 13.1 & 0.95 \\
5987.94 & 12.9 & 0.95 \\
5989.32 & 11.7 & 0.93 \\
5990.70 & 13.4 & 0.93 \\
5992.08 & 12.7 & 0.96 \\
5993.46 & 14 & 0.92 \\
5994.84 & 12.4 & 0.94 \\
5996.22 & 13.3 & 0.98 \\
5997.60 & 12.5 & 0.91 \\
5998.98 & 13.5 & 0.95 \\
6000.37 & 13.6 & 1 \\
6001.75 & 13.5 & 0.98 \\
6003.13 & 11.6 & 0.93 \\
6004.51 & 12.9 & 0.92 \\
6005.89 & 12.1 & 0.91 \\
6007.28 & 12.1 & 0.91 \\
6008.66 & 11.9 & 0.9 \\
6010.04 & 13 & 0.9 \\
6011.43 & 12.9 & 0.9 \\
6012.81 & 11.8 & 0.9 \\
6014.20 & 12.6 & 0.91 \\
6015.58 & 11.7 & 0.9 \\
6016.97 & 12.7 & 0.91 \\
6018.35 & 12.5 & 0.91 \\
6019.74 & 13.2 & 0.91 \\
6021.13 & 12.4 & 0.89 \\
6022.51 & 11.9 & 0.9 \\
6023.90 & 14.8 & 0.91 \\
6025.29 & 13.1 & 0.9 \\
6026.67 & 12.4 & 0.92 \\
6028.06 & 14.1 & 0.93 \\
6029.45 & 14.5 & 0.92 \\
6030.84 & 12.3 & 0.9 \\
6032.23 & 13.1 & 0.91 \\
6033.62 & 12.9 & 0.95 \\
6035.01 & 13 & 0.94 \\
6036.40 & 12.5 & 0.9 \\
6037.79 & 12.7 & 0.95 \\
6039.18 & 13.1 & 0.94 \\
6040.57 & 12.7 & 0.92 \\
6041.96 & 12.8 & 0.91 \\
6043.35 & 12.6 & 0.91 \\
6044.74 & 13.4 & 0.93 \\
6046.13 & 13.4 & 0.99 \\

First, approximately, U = 1.12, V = 1.15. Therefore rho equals 0.0978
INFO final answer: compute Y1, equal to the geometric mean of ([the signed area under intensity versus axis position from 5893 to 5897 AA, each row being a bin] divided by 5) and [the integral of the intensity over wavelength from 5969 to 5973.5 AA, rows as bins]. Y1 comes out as 21.71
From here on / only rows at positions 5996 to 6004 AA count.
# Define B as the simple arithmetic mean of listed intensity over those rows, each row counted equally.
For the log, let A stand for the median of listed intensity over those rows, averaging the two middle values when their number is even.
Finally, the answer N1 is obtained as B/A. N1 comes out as 0.97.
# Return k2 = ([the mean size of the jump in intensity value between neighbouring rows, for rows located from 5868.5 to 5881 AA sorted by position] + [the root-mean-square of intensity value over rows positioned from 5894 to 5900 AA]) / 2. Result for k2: 6.24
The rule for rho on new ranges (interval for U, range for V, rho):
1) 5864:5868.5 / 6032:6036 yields 0.1012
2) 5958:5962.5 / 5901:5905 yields 0.0978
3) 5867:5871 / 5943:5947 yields 0.1039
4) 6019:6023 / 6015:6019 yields 0.0997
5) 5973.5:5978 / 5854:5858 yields 0.0994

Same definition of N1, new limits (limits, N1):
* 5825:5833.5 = 1.00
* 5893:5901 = 1.01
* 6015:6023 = 1.00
